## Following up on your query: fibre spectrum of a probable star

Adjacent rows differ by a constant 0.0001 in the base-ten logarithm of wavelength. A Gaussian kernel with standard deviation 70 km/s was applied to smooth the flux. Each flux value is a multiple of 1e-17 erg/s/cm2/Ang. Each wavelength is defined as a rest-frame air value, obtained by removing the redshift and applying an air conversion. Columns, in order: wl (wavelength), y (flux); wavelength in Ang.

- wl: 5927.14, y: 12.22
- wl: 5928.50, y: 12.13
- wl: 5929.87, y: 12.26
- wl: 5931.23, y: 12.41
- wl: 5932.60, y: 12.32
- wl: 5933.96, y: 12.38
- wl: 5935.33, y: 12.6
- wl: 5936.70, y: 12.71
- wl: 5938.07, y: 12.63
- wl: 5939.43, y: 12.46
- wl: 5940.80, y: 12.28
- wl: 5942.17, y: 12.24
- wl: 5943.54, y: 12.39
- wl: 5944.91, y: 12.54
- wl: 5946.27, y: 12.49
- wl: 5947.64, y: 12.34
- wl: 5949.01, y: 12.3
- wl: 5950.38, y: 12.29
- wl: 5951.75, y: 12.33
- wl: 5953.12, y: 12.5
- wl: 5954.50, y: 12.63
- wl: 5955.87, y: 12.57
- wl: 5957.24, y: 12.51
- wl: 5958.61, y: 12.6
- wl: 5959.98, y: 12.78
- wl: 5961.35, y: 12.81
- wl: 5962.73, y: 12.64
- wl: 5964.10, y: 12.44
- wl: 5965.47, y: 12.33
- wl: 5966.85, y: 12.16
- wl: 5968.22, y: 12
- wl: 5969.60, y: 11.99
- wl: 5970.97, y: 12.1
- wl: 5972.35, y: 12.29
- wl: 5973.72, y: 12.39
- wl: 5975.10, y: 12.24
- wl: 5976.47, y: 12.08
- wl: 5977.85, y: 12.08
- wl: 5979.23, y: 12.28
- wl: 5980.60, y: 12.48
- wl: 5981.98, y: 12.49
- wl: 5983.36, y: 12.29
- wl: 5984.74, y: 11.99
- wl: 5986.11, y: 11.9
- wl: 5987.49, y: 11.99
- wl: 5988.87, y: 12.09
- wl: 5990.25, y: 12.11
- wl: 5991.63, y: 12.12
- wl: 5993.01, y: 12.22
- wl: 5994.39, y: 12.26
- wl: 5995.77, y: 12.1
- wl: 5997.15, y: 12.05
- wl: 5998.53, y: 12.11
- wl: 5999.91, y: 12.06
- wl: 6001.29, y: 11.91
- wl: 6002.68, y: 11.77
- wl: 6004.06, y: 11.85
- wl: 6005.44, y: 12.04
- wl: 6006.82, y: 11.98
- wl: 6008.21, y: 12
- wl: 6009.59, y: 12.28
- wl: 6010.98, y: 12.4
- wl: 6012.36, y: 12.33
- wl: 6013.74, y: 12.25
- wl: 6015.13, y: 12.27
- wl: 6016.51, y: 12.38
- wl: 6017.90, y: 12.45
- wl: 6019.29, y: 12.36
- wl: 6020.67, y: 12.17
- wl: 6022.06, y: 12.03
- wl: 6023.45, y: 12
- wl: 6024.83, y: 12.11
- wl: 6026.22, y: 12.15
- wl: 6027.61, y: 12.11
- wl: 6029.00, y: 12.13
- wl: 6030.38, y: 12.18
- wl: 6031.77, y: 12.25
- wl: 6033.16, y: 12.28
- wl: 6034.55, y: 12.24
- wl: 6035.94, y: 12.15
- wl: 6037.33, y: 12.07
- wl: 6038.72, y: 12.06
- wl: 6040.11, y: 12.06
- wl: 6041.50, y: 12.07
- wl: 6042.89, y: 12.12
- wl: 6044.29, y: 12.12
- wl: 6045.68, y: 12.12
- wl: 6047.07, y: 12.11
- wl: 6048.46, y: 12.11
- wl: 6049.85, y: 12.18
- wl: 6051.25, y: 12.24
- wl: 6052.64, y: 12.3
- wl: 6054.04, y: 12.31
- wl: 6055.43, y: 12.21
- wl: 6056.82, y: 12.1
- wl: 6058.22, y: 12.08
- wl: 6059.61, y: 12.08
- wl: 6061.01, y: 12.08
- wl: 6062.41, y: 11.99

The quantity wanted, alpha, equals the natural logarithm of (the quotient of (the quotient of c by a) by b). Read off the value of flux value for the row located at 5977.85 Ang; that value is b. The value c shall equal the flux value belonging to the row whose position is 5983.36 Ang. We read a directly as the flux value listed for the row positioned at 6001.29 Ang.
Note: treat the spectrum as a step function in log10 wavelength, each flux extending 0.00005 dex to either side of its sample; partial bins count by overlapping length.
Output -2.46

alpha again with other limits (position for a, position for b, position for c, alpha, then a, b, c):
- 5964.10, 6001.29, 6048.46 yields -2.50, 12.44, 11.91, 12.11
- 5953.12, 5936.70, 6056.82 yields -2.57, 12.5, 12.71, 12.1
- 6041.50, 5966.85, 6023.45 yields -2.50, 12.07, 12.16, 12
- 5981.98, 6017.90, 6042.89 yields -2.55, 12.49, 12.45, 12.12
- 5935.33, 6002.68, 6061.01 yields -2.51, 12.6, 11.77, 12.08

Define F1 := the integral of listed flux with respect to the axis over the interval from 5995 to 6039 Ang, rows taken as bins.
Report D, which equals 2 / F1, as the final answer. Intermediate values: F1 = 534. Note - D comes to 0.004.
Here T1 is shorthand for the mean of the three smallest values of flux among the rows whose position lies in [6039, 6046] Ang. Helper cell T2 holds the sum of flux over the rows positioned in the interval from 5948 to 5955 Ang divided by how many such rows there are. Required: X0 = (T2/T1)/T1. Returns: 0.0850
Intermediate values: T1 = 12.1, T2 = 12.4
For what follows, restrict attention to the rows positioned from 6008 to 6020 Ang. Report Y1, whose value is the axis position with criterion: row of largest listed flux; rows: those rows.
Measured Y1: 6017.90 Ang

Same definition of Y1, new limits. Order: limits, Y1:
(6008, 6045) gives 6017.90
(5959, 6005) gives 5961.35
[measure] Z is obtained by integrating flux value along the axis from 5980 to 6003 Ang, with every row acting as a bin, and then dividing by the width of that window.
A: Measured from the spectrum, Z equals 12.1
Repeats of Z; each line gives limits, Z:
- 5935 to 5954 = 12.4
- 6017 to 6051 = 12.2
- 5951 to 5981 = 12.4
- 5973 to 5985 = 12.3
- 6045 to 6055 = 12.2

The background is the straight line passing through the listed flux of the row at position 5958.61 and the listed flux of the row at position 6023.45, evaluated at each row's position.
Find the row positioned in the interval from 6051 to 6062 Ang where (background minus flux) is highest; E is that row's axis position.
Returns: 6058.22 Ang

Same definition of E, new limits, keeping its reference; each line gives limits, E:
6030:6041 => 6037.33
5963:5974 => 5968.22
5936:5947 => 5942.17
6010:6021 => 6020.67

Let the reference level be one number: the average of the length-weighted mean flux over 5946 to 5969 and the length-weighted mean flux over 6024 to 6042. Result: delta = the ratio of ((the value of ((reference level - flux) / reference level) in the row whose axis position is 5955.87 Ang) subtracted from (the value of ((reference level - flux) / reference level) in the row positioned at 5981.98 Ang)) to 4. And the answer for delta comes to 0.002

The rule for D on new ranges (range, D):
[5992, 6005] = 0.013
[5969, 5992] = 0.007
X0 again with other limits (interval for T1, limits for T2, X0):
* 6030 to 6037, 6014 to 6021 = 0.0829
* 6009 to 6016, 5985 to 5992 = 0.0800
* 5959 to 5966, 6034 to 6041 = 0.0779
